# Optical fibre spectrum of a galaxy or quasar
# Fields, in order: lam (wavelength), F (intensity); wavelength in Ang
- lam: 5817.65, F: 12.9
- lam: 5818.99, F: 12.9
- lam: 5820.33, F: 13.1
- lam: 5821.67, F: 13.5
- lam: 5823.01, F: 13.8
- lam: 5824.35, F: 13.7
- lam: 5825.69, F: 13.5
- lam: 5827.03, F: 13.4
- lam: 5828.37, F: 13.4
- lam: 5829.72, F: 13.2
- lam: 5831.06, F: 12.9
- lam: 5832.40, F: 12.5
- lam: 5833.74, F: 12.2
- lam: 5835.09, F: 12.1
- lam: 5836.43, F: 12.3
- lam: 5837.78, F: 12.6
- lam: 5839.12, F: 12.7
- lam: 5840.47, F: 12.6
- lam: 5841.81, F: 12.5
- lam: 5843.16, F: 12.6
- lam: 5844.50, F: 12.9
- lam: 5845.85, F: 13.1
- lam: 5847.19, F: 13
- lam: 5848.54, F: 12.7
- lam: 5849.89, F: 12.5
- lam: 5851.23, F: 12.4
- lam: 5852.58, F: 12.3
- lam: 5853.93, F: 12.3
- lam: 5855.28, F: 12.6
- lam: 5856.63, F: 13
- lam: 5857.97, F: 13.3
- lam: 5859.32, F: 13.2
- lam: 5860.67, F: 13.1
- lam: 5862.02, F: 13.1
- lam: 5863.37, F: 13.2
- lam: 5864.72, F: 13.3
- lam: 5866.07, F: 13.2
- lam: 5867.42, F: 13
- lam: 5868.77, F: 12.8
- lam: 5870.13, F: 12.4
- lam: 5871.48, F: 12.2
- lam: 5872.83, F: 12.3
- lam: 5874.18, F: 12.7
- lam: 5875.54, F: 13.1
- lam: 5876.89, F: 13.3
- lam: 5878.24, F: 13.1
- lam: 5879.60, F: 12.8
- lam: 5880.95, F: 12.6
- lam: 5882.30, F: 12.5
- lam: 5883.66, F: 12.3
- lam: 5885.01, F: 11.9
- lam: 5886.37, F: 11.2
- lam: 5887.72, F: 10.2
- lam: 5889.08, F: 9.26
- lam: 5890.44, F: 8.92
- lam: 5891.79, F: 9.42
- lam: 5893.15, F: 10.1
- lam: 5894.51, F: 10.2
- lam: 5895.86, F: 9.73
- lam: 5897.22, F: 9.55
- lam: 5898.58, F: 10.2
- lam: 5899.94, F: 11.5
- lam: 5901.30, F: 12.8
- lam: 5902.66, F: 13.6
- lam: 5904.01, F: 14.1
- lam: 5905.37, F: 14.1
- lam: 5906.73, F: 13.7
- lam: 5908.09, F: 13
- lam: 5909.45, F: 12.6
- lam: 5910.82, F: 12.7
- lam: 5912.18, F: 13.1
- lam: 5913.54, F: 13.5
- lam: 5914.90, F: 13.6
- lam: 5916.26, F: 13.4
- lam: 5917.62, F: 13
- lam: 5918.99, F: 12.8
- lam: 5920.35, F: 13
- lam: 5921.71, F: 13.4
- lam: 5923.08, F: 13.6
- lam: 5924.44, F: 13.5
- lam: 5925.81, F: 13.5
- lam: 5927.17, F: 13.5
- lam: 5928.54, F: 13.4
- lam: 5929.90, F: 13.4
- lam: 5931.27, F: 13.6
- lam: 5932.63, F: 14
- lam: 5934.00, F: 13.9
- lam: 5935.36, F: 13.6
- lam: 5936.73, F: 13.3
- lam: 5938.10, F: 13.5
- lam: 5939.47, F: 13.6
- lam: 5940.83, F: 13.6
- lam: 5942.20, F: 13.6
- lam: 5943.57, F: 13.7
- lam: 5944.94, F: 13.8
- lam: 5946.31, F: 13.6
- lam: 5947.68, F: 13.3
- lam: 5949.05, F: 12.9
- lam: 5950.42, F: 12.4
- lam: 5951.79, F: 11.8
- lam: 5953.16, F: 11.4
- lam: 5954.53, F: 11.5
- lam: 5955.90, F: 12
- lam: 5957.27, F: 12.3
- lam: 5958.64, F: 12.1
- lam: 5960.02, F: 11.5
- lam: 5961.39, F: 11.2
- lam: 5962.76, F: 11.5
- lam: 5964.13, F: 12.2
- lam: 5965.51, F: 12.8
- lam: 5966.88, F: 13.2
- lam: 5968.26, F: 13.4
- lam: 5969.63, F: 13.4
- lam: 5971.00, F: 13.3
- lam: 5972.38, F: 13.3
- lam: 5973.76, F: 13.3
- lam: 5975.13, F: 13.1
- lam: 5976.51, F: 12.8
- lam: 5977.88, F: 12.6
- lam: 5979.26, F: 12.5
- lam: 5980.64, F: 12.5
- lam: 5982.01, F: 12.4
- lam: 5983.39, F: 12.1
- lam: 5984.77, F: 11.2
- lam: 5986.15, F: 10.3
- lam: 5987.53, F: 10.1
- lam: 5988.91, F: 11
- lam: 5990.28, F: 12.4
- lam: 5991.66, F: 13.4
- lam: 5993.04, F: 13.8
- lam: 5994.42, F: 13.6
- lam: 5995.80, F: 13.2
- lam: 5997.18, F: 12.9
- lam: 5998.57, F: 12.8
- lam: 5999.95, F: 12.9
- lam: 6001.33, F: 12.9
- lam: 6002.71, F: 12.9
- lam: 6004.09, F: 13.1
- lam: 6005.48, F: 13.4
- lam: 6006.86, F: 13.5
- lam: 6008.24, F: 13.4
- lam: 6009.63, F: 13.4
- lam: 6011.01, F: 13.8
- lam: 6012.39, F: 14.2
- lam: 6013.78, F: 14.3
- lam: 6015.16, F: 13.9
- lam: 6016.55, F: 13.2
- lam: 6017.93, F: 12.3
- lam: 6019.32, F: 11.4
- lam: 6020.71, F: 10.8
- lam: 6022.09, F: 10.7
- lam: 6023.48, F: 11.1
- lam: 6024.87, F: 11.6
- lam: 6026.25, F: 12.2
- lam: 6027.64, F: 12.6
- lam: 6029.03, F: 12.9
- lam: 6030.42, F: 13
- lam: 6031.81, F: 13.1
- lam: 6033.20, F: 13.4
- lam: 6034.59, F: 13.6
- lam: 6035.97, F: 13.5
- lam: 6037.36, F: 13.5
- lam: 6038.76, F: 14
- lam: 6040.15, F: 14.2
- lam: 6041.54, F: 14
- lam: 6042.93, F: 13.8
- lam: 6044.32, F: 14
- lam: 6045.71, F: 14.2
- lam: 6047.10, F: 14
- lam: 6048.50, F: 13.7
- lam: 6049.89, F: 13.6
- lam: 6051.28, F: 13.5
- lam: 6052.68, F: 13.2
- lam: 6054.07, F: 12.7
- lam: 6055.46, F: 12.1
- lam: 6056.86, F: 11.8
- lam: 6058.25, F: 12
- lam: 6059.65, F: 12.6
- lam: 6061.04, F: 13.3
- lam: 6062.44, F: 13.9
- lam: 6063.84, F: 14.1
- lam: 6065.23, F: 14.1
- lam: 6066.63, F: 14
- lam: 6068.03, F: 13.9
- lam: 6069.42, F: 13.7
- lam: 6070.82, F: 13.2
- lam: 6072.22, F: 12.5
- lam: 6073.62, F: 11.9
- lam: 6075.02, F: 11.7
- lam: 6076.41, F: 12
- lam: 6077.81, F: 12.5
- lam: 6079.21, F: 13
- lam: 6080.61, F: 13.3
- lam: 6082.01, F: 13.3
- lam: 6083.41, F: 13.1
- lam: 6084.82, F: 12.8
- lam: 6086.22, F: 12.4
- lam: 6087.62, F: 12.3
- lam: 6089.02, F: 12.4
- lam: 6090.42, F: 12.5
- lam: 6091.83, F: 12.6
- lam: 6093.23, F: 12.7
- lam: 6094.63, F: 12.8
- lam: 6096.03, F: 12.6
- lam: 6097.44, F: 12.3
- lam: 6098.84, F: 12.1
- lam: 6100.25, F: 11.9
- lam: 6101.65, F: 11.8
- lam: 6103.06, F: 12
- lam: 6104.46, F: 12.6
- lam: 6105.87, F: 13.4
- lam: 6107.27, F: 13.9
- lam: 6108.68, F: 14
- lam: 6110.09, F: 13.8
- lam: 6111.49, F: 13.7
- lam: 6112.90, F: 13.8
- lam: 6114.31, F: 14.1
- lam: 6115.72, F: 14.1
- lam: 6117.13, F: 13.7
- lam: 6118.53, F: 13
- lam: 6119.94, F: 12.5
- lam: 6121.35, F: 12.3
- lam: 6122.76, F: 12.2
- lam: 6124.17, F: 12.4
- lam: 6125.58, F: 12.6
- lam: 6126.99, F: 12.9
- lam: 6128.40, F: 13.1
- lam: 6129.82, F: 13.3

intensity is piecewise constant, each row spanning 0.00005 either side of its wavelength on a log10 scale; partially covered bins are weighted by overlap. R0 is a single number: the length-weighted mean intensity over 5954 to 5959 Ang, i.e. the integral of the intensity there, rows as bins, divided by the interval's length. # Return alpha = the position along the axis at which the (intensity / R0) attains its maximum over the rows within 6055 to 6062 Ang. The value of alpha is 6061.04 Ang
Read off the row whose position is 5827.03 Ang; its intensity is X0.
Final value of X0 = 13.4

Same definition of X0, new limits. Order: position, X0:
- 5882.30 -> 12.5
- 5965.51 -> 12.8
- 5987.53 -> 10.1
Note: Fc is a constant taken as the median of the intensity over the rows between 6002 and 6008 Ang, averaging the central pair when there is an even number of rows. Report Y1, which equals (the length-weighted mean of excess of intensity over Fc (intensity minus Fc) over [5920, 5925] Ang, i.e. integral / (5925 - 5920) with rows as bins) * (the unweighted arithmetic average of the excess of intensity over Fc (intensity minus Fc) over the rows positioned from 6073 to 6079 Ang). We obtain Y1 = -0.2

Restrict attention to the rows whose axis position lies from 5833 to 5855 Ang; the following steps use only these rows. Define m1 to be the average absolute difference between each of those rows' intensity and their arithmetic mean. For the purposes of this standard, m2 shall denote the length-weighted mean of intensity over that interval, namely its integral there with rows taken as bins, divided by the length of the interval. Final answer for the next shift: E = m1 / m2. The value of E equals 0.018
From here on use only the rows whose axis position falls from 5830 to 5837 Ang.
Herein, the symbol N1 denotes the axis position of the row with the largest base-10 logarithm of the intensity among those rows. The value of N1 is 5831.06 Ang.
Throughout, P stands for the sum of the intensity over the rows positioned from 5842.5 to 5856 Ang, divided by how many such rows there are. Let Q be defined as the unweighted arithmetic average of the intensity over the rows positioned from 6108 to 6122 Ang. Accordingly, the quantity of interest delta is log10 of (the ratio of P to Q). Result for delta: -0.029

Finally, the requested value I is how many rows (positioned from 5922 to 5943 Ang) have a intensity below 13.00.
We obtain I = 0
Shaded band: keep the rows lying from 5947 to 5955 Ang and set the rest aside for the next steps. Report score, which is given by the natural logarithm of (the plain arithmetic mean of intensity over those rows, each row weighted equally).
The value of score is 2.50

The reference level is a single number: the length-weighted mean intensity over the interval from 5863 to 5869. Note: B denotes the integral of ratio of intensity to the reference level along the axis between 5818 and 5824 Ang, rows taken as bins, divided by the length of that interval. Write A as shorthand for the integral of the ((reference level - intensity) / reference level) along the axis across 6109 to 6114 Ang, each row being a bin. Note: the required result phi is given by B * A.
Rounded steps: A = -0.3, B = 1.02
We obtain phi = -0.3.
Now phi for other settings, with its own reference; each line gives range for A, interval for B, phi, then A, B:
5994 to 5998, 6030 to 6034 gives 0.0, 0.0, 1.00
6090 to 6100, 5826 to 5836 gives 0.5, 0.5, 0.98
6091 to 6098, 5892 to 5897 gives 0.2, 0.3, 0.76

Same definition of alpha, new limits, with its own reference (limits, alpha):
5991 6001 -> 5993.04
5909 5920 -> 5914.90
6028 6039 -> 6038.76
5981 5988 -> 5982.01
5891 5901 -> 5899.94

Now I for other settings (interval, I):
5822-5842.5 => 9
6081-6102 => 13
